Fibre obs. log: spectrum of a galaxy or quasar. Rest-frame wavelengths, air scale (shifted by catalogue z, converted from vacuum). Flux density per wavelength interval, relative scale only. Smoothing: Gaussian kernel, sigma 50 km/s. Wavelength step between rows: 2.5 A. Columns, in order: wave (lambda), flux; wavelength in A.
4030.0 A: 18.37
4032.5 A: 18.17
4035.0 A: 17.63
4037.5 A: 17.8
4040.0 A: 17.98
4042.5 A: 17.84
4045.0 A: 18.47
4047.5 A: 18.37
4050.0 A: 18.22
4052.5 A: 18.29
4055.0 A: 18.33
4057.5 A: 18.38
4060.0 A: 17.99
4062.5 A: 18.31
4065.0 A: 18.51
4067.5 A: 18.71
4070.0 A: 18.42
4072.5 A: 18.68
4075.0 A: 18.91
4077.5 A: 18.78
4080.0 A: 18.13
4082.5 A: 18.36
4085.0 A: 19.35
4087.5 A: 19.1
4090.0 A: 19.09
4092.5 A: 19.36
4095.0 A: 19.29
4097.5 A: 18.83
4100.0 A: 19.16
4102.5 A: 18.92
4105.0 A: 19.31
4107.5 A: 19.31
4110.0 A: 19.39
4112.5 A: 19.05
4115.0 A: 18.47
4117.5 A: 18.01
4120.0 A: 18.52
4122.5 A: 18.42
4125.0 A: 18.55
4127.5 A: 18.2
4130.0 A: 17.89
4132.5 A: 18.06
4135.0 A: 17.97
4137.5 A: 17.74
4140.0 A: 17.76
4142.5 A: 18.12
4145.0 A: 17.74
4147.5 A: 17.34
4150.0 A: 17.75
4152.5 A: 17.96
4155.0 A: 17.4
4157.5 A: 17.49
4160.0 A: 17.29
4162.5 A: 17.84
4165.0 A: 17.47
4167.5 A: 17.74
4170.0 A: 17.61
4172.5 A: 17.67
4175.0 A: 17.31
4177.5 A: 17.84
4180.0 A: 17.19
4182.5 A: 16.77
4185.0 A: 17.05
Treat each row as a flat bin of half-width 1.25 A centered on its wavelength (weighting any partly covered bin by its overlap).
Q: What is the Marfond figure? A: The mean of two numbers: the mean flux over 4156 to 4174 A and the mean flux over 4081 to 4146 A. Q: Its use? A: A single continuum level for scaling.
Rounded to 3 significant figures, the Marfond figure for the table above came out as 18.1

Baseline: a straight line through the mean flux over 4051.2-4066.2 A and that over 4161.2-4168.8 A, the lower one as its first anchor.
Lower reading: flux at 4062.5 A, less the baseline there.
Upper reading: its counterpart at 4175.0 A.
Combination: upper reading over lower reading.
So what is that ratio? -10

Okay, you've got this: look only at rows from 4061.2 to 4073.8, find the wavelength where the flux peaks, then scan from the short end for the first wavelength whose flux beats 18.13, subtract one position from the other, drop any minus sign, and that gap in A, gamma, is 5.0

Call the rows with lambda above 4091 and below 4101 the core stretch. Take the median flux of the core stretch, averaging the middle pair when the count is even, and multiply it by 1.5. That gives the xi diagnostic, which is 28.8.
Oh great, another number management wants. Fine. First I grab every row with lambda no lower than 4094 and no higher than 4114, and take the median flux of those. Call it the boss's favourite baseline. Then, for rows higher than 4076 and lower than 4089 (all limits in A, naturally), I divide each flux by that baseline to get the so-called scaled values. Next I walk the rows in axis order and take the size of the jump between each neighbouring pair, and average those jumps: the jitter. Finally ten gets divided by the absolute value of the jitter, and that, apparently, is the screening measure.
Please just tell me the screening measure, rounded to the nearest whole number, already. 363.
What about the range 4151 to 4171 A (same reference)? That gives 620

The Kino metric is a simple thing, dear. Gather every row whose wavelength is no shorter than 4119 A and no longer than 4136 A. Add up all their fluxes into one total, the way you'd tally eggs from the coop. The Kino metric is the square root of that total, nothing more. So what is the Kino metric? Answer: 11.3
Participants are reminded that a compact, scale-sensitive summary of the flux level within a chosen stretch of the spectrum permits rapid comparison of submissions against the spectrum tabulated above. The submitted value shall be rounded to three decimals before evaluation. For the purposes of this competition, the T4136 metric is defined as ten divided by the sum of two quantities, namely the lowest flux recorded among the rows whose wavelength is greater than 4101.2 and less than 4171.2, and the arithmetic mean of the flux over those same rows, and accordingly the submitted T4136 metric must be 0.282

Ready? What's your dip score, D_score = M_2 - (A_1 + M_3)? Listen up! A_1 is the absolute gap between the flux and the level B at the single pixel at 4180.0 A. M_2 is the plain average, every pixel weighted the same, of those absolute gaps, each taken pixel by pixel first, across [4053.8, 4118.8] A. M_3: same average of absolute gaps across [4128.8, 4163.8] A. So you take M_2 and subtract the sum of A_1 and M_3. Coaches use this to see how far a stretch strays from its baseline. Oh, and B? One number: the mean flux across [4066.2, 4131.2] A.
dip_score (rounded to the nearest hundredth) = -2.24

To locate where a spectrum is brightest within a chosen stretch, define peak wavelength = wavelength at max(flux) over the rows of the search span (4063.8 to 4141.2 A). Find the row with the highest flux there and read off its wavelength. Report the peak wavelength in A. 4110.0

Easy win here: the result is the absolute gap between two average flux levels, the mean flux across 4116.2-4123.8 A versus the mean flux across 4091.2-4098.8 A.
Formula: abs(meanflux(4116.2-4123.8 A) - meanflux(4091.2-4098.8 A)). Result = 0.84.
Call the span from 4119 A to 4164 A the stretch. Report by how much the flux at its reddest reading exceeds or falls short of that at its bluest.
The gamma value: -0.68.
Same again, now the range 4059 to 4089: 1.11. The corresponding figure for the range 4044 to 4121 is 0.05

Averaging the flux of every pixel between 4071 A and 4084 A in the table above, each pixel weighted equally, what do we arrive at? 18.6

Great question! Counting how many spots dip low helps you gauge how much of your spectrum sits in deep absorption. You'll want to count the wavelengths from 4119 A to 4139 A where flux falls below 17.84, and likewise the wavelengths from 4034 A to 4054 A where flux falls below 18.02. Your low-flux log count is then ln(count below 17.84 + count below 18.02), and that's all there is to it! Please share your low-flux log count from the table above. 1.61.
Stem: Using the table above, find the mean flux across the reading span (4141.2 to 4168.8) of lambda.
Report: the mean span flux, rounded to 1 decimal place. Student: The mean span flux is 17.6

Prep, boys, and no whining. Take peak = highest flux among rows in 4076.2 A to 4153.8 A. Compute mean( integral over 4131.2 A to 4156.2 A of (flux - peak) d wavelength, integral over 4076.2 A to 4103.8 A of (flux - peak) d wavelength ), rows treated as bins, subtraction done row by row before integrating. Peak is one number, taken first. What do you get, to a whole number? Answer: -26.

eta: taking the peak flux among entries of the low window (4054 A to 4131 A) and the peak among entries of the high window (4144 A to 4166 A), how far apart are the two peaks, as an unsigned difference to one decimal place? 1.4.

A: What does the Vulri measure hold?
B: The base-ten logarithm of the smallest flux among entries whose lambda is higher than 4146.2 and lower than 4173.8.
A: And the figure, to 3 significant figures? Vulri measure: 1.24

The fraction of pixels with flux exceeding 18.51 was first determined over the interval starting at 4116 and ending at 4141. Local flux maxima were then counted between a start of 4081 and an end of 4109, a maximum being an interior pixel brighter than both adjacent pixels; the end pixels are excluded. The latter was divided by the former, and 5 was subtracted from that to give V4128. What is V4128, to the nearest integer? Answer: 10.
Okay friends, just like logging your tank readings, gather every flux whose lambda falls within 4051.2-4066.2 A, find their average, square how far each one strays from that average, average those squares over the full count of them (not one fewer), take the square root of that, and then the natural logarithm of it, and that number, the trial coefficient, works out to -1.85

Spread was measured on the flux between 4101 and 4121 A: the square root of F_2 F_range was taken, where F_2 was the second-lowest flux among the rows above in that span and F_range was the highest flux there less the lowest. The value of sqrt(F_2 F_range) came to 5.0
